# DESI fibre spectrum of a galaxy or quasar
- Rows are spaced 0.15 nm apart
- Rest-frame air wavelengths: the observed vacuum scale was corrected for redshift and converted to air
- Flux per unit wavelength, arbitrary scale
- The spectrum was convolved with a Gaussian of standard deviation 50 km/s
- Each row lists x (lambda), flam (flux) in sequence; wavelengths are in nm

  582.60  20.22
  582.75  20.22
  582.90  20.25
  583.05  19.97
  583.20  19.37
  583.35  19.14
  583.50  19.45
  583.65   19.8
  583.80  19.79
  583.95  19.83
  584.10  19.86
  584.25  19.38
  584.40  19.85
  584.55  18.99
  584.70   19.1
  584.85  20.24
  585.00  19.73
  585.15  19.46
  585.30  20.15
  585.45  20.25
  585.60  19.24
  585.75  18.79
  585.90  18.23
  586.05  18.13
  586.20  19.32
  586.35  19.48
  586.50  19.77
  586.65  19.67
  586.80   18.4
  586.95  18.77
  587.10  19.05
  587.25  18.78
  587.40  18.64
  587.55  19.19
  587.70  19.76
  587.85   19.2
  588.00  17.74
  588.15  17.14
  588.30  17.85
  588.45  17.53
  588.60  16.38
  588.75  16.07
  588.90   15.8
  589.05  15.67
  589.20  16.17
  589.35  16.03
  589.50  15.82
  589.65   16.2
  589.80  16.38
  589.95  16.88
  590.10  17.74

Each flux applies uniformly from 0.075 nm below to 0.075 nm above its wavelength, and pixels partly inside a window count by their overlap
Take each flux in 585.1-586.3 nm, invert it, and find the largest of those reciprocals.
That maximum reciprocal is 0.055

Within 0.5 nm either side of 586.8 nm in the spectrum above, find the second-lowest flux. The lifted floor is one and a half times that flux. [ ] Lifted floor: 28.2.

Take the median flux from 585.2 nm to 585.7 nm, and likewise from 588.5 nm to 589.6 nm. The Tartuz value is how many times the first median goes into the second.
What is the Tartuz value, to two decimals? 0.80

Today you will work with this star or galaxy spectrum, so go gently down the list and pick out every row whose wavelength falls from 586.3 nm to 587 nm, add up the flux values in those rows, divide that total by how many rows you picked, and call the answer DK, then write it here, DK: 19.2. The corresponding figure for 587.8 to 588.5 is 17.9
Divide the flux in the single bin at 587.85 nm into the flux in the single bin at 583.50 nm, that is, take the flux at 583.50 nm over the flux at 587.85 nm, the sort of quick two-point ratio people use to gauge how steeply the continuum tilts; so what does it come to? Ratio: 1.01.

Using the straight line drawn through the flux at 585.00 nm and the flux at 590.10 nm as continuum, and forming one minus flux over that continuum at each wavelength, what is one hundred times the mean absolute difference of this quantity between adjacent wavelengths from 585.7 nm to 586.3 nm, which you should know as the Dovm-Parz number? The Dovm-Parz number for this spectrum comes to 3.1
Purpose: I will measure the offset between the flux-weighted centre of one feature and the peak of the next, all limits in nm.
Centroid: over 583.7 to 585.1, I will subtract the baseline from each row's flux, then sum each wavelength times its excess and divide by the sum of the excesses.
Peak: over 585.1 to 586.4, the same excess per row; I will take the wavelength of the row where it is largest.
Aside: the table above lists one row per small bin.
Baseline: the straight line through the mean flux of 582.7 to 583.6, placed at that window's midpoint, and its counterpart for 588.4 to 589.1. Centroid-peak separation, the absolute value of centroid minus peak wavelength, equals 0.94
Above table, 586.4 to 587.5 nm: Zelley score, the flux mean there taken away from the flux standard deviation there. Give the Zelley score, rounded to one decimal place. -18.5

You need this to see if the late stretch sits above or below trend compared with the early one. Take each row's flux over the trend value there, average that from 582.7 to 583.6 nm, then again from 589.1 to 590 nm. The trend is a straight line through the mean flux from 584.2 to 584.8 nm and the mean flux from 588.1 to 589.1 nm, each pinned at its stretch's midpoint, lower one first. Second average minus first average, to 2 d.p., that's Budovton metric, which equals 0.04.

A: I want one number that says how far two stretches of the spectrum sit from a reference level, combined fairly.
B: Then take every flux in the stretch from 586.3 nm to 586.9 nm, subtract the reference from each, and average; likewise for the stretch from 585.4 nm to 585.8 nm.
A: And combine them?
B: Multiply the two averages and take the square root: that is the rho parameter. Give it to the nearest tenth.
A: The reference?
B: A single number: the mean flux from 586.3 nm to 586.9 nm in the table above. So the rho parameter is 0.0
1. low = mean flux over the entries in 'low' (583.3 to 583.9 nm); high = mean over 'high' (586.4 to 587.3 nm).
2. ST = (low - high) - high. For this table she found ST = -18.6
